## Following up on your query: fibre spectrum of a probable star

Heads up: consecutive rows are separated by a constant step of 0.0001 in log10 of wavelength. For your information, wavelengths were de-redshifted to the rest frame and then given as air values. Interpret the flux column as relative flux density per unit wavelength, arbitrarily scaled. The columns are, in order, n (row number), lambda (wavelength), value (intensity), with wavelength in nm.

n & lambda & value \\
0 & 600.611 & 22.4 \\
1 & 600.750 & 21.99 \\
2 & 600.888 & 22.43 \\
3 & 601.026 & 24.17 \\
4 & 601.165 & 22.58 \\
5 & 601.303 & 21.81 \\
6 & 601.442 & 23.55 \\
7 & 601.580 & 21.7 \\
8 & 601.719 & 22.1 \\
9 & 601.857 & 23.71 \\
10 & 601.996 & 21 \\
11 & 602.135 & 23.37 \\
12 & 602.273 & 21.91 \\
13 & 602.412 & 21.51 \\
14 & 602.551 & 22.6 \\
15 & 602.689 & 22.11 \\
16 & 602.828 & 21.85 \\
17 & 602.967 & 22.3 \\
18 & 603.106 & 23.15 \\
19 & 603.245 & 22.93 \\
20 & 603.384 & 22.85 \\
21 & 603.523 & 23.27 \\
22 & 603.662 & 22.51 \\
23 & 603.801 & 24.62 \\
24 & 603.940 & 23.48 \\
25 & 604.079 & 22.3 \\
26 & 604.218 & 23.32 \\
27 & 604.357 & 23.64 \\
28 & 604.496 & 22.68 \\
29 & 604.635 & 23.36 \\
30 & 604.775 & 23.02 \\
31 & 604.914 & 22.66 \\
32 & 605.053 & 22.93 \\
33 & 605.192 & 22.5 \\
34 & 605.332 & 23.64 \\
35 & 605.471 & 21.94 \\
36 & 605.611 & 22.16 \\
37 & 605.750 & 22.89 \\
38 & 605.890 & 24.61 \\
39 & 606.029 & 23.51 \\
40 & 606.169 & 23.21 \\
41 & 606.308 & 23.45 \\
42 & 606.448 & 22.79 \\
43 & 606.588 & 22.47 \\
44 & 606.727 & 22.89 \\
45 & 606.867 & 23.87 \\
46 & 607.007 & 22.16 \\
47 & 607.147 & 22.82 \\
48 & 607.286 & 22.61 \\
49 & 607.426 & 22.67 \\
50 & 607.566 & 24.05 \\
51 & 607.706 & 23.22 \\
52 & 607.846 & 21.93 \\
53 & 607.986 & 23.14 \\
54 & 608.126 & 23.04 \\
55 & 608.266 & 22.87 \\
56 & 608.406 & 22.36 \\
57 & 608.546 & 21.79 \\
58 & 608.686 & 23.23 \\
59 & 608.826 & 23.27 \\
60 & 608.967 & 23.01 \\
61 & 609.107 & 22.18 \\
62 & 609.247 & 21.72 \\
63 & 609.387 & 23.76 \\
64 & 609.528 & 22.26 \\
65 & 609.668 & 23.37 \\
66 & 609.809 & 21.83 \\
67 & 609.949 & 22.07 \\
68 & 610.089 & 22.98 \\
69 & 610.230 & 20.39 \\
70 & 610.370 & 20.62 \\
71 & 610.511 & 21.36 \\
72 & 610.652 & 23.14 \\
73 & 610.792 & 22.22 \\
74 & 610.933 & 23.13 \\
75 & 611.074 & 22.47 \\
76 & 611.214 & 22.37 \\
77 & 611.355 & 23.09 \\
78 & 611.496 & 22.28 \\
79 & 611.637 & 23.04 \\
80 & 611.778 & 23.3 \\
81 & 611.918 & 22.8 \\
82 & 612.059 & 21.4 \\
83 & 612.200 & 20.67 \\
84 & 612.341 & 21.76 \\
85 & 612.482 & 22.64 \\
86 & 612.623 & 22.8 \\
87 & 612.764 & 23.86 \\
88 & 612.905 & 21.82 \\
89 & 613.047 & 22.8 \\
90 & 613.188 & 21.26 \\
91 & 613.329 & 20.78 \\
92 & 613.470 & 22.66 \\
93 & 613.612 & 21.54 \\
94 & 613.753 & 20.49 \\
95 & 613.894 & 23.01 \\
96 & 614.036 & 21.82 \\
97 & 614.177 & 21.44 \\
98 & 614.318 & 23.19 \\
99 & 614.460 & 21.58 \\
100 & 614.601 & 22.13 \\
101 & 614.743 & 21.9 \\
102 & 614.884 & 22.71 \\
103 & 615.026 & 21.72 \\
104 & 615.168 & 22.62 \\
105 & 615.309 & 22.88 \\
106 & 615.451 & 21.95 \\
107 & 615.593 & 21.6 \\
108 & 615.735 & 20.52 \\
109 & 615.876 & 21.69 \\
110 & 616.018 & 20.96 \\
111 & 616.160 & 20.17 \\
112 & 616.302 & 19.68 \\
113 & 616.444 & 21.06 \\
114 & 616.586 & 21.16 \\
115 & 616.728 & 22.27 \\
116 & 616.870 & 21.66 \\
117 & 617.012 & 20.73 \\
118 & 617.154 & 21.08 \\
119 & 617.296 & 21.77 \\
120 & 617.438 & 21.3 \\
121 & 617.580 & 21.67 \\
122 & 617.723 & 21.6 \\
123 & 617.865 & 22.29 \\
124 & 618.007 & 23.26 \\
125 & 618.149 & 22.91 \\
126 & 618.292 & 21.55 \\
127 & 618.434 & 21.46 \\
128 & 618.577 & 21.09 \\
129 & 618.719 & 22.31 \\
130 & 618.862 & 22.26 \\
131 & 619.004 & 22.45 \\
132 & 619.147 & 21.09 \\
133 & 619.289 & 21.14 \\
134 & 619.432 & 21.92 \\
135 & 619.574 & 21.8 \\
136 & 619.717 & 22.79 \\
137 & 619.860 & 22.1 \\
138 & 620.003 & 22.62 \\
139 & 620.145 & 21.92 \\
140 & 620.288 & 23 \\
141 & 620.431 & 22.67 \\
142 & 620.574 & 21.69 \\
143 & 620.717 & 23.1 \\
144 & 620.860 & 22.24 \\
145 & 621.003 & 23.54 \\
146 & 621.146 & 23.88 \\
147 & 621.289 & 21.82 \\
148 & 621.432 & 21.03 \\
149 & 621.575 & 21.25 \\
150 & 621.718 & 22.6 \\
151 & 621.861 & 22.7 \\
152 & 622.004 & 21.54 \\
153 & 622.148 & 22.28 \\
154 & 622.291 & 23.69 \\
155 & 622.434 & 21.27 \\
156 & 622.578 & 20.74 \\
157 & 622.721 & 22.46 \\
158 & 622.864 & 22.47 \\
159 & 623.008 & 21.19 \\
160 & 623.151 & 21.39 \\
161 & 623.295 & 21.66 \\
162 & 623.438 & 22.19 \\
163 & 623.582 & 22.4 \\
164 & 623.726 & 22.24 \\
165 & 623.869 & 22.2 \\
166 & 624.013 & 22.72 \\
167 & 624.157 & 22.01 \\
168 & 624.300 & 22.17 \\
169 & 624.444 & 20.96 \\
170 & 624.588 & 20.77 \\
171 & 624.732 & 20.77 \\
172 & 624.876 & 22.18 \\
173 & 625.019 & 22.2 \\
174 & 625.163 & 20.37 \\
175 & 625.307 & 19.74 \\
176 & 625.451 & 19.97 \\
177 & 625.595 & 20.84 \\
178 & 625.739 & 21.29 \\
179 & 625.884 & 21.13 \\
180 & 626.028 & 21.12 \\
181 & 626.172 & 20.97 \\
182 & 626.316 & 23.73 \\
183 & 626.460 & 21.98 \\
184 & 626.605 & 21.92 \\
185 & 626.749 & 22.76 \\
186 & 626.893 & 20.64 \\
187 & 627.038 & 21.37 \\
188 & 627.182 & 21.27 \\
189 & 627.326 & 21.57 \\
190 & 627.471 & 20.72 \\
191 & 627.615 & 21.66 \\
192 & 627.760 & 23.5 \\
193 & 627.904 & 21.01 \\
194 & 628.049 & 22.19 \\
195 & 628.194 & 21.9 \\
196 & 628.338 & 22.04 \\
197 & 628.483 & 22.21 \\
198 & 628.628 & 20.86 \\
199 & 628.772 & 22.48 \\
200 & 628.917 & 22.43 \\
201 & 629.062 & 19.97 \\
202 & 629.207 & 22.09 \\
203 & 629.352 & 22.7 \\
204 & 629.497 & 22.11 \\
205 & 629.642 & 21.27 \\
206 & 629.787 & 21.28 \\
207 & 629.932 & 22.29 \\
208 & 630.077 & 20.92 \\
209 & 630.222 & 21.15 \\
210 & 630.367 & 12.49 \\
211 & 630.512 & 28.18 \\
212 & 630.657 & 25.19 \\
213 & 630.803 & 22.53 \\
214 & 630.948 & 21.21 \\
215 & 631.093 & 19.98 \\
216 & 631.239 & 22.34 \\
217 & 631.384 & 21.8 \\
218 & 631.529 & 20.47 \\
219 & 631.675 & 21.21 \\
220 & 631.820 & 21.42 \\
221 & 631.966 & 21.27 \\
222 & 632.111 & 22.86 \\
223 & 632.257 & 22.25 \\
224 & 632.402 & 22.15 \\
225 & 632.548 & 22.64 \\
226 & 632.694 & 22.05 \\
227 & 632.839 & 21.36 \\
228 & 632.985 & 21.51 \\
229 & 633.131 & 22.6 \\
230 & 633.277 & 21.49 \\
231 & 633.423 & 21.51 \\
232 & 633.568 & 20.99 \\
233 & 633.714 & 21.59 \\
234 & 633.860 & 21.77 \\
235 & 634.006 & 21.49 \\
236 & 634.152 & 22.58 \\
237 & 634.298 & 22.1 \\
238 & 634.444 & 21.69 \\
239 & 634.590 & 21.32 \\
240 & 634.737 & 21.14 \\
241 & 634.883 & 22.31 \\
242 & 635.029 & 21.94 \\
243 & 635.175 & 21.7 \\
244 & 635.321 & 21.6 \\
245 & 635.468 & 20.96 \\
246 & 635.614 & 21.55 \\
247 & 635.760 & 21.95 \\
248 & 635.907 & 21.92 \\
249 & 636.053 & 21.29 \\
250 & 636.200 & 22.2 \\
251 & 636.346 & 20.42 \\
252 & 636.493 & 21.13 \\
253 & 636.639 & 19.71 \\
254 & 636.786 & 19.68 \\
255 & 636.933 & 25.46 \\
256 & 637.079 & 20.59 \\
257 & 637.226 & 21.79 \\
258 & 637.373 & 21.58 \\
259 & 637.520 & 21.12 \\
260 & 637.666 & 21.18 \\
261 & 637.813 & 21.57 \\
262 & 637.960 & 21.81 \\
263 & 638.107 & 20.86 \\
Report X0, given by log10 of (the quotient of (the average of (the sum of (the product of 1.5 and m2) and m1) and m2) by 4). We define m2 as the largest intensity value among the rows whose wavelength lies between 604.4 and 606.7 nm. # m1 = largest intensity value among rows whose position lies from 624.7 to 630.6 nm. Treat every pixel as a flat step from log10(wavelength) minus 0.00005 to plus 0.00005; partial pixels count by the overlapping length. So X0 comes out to 1.050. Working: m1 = 28.18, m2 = 24.61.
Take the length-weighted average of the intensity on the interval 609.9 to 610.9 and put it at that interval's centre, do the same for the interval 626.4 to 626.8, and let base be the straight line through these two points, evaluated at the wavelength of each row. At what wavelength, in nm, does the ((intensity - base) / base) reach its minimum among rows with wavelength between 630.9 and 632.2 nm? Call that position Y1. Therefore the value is 631.093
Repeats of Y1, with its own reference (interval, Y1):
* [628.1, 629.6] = 629.062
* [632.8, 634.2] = 633.568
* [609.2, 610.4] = 610.230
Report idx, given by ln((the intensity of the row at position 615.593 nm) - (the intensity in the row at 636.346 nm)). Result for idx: 0.2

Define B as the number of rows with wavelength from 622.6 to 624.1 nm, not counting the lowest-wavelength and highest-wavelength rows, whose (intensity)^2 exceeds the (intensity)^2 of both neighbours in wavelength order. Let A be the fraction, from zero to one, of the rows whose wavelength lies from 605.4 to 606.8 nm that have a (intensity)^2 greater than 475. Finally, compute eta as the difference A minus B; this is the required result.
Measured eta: -1.0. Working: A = 1.00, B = 2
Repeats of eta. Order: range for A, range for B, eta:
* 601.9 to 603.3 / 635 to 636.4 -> -1.2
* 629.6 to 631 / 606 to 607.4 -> -2.6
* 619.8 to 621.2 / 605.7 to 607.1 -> -2.1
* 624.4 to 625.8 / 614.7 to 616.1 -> -2.8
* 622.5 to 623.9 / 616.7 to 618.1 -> -1.4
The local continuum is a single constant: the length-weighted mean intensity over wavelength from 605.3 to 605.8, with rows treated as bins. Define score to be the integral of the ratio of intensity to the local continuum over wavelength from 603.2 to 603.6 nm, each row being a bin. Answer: 0.407 nm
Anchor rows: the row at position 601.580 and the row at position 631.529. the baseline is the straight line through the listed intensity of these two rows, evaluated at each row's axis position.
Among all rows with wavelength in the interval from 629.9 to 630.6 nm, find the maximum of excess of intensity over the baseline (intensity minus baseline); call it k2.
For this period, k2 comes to 7.7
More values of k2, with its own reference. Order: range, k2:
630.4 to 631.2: 7.7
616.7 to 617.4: 1.2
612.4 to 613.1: 2.6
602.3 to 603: 0.9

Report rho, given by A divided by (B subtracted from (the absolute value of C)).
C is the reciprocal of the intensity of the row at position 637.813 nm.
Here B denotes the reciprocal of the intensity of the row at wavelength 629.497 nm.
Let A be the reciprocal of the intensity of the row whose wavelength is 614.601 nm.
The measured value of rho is 40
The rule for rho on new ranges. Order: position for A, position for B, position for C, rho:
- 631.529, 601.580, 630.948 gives 46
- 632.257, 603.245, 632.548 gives 80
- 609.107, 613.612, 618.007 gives -13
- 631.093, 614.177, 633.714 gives -154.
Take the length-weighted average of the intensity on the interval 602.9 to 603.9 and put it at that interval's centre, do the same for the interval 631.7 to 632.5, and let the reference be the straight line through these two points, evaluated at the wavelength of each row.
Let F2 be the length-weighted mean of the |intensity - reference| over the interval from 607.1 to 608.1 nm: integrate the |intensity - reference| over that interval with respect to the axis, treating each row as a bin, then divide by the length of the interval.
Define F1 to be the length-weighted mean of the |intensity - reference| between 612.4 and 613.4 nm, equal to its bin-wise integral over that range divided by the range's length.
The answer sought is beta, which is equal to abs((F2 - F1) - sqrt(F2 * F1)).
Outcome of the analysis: 0.96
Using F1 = 0.8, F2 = 0.47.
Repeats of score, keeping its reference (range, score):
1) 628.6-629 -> 0.390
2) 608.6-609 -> 0.409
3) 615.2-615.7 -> 0.488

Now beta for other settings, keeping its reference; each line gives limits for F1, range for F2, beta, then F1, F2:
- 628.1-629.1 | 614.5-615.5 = 0.63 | 0.6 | 0.47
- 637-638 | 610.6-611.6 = 0.46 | 0.4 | 0.40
